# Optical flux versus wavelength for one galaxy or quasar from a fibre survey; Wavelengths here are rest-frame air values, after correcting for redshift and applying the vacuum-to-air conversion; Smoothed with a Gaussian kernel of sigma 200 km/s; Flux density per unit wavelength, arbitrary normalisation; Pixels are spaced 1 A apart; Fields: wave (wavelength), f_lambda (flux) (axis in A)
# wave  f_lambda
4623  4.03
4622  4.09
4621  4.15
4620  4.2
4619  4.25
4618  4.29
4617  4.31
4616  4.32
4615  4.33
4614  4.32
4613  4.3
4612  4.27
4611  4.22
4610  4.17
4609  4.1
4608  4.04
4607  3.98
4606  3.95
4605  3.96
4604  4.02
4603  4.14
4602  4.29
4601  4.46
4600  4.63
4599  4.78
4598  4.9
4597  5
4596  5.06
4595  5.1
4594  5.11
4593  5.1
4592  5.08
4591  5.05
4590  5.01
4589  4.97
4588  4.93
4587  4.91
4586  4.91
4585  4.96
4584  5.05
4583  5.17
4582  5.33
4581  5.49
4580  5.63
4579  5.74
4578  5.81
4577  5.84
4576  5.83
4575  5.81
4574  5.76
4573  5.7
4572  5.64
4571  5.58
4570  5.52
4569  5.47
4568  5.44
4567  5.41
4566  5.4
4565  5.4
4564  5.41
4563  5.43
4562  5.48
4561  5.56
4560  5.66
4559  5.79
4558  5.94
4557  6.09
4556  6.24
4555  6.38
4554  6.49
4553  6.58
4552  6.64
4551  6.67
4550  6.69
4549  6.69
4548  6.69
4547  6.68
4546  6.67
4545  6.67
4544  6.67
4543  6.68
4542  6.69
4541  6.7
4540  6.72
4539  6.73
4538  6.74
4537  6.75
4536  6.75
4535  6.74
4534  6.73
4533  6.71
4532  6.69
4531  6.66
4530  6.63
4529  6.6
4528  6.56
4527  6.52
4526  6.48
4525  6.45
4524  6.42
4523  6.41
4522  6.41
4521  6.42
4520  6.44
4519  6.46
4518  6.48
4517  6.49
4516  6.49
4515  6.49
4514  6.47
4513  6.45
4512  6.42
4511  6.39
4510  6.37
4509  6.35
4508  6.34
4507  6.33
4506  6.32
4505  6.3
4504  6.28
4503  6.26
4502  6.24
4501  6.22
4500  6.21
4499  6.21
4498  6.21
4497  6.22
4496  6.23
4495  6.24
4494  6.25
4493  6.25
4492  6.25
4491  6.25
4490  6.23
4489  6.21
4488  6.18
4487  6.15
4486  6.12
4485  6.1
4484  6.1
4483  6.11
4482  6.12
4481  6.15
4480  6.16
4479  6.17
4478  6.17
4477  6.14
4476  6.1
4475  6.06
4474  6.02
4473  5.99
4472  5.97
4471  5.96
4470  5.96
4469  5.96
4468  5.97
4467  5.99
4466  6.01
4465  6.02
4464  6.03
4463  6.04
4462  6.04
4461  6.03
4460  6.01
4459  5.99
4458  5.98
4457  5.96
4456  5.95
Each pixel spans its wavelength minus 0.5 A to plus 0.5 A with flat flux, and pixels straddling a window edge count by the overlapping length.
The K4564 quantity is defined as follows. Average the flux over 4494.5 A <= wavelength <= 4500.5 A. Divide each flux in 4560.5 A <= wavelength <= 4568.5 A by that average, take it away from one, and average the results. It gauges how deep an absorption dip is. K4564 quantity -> 0.13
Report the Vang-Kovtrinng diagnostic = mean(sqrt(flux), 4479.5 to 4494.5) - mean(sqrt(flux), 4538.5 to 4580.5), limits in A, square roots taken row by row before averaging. 0.03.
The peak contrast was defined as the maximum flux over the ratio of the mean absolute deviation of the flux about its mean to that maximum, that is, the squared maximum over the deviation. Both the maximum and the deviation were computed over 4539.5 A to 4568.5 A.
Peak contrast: 90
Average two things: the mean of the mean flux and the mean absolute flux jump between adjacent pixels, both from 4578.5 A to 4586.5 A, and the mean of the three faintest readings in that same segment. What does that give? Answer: 3.8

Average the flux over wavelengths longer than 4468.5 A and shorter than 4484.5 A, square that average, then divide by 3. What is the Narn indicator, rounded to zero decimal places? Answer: 12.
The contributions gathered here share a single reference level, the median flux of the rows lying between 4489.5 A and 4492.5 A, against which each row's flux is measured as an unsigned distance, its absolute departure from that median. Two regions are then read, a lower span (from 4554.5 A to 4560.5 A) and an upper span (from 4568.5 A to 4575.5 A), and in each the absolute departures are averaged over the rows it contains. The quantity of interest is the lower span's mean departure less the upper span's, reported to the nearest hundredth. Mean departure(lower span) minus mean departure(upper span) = -0.33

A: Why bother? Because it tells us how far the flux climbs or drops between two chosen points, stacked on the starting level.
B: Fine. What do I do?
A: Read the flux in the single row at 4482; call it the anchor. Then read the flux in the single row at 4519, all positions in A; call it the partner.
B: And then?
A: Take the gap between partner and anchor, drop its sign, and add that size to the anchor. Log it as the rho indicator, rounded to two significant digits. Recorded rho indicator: 6.5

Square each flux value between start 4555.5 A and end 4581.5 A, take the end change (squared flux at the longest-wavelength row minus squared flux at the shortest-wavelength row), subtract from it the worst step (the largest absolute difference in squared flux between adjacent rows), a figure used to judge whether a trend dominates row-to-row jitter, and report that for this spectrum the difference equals -10.6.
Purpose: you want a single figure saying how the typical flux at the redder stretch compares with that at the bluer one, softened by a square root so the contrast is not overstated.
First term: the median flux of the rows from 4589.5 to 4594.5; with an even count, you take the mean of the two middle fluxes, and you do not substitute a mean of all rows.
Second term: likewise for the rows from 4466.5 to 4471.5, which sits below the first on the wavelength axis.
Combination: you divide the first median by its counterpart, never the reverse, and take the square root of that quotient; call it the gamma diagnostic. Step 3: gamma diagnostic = 0.92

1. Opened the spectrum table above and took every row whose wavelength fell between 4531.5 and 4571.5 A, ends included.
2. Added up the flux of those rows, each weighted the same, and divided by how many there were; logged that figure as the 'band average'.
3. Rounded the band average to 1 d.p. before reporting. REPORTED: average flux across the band 6.2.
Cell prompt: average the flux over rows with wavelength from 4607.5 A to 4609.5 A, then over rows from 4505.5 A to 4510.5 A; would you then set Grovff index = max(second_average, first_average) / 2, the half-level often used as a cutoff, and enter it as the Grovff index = 3.17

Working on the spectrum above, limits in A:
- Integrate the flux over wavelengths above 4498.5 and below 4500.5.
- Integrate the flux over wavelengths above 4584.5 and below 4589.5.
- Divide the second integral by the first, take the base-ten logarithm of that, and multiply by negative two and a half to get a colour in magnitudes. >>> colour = -0.75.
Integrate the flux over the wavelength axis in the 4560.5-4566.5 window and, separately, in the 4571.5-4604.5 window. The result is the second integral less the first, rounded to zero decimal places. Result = 137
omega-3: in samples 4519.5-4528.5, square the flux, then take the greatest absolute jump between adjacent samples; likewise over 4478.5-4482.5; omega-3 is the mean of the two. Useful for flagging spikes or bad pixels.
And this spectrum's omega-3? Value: 0.45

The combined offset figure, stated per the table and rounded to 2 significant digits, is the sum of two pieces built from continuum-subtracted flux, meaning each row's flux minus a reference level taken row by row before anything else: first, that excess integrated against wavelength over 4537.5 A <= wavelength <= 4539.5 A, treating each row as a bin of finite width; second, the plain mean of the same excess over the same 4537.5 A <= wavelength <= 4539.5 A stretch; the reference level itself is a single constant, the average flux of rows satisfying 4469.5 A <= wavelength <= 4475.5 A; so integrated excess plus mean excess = 2.2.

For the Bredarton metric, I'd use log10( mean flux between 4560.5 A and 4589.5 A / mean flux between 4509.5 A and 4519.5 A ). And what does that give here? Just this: -0.07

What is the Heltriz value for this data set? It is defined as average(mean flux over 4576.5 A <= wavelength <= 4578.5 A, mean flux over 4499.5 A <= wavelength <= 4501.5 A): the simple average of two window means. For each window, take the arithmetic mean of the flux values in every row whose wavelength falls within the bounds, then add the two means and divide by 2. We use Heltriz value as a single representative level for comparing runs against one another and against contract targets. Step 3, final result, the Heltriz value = 6.02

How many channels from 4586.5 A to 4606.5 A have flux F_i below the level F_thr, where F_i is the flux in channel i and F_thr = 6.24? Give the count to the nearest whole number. 20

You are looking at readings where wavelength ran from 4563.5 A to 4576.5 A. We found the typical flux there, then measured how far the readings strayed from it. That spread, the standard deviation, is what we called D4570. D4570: 0.16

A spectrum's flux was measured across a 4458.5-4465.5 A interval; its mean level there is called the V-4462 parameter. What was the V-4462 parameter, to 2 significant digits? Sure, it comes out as 6.0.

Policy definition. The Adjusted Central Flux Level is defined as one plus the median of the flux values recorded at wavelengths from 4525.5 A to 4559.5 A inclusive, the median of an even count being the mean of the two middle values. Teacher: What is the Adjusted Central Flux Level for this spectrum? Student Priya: 7.67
